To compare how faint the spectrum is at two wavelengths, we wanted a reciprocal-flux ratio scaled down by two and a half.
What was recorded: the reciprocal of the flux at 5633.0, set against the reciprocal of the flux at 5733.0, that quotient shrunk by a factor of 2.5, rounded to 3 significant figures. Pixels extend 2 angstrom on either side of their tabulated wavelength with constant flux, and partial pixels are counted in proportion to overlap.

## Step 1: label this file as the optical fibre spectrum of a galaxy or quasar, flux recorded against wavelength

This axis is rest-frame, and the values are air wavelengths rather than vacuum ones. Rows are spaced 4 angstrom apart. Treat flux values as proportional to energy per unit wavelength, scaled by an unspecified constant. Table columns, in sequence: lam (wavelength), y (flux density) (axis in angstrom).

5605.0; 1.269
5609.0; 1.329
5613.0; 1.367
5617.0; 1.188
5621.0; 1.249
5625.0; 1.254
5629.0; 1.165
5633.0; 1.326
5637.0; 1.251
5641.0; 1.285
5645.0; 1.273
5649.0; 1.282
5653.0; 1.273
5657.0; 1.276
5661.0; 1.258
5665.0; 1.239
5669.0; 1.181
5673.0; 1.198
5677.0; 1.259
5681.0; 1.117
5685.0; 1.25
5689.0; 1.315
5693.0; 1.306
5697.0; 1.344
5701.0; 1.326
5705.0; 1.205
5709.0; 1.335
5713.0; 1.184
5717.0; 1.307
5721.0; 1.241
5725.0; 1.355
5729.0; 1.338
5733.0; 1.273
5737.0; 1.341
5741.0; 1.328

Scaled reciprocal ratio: 0.384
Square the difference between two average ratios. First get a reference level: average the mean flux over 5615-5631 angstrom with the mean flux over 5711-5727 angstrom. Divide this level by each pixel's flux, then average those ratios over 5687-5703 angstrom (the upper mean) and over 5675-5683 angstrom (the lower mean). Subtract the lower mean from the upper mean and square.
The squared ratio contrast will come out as 0.012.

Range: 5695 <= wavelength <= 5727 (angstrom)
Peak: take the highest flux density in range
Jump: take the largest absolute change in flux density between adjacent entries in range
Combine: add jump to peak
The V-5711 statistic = 1.51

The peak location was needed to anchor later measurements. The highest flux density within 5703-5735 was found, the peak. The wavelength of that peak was 5725.0 angstrom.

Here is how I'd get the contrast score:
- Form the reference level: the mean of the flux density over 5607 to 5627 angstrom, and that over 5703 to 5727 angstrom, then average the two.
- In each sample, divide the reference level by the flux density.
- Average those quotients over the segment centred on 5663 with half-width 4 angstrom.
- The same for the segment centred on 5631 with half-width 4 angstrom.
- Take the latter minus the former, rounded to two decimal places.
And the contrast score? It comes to 0.01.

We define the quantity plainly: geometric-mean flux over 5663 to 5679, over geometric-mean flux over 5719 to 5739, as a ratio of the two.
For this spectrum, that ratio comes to 0.93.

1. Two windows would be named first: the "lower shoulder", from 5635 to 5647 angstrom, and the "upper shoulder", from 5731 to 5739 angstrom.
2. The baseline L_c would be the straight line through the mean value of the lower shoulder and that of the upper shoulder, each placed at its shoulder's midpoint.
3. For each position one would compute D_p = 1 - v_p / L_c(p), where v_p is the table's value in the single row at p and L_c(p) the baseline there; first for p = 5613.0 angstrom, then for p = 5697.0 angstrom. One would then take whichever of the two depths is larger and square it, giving 0.0016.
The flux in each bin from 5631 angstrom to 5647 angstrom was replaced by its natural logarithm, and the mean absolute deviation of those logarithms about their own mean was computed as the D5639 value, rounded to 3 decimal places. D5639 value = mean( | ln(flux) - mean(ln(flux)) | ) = 0.017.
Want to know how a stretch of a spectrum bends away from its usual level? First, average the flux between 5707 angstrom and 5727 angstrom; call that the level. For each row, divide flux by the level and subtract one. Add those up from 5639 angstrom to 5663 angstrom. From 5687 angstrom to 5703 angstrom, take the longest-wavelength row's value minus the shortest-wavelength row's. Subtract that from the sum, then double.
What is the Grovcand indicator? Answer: -0.11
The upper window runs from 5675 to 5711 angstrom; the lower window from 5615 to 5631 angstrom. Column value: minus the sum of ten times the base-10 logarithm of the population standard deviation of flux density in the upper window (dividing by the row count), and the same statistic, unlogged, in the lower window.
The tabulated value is 11.5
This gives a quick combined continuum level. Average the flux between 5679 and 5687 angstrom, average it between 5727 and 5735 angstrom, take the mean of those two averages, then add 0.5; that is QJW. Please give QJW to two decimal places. 1.74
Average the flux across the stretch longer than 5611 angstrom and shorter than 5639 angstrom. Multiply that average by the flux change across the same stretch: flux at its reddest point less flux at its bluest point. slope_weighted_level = -0.15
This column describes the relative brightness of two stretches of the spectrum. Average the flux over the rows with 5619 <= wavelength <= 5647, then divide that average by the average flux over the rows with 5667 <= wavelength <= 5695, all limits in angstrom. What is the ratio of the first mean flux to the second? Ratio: 1.02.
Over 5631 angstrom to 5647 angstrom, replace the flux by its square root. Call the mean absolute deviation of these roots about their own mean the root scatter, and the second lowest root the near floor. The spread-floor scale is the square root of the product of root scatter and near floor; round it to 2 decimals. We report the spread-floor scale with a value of 0.10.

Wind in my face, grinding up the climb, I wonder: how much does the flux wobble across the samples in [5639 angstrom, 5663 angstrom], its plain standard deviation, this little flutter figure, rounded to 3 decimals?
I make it 0.009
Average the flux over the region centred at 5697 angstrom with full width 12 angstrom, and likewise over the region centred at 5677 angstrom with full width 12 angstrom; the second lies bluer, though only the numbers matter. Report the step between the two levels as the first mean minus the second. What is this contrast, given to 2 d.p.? 0.13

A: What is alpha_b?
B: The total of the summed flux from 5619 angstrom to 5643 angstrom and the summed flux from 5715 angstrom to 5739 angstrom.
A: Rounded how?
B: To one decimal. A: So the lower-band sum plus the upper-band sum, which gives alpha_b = 15.4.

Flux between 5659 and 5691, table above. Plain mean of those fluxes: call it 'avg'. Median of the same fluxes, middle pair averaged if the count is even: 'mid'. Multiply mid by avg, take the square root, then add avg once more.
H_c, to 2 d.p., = 2.46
